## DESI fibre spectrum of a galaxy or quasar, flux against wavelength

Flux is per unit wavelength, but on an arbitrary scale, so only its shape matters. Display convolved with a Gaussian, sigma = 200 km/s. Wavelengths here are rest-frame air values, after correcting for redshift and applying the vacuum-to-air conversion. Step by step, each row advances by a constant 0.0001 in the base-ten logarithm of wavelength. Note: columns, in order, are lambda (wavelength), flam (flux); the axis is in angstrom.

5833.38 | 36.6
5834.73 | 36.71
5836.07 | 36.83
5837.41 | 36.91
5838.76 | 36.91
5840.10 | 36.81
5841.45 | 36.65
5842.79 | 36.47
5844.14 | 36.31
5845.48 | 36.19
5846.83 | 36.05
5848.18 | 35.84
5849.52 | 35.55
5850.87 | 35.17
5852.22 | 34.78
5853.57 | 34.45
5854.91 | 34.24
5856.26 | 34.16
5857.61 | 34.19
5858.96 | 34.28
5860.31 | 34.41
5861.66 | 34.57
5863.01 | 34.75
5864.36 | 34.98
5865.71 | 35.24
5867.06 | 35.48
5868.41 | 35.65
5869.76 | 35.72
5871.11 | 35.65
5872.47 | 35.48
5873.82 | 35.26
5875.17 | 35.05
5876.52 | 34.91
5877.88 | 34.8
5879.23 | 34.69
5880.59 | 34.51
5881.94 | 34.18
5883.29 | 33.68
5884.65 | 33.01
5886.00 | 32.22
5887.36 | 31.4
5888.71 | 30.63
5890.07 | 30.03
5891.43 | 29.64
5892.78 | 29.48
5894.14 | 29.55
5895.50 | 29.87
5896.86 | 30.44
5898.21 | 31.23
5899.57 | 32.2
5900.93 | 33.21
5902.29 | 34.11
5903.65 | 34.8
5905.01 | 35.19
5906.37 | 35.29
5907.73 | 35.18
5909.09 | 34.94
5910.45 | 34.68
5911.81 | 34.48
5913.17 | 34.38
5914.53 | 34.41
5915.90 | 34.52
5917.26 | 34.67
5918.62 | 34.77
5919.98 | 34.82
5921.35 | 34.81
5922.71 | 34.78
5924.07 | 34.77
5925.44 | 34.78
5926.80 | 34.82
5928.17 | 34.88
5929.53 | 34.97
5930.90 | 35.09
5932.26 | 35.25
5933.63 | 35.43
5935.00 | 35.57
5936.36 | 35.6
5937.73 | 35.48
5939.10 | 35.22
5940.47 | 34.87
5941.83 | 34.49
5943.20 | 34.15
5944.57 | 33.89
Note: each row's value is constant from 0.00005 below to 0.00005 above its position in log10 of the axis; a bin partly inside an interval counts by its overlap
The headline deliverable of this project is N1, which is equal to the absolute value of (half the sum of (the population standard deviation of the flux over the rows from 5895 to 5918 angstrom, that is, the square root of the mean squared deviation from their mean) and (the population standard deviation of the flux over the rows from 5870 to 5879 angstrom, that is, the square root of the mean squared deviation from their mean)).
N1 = 0.99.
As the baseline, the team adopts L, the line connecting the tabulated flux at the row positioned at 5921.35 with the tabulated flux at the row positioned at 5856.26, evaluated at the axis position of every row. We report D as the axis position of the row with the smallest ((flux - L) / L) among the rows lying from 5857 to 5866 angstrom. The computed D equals 5857.61 angstrom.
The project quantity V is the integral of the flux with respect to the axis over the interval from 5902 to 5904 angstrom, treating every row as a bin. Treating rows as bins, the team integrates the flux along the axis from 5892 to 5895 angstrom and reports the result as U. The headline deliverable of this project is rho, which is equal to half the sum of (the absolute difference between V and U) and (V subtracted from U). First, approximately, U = 89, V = 69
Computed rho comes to 20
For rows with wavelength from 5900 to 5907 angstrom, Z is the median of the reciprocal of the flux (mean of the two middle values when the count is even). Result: 0.0287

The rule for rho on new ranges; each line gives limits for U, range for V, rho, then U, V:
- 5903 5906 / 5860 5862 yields 36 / 105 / 69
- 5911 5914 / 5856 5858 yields 35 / 103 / 68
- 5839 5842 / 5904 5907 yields 5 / 110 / 106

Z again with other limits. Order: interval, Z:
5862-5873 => 0.0282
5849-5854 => 0.0286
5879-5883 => 0.0290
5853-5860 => 0.0292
